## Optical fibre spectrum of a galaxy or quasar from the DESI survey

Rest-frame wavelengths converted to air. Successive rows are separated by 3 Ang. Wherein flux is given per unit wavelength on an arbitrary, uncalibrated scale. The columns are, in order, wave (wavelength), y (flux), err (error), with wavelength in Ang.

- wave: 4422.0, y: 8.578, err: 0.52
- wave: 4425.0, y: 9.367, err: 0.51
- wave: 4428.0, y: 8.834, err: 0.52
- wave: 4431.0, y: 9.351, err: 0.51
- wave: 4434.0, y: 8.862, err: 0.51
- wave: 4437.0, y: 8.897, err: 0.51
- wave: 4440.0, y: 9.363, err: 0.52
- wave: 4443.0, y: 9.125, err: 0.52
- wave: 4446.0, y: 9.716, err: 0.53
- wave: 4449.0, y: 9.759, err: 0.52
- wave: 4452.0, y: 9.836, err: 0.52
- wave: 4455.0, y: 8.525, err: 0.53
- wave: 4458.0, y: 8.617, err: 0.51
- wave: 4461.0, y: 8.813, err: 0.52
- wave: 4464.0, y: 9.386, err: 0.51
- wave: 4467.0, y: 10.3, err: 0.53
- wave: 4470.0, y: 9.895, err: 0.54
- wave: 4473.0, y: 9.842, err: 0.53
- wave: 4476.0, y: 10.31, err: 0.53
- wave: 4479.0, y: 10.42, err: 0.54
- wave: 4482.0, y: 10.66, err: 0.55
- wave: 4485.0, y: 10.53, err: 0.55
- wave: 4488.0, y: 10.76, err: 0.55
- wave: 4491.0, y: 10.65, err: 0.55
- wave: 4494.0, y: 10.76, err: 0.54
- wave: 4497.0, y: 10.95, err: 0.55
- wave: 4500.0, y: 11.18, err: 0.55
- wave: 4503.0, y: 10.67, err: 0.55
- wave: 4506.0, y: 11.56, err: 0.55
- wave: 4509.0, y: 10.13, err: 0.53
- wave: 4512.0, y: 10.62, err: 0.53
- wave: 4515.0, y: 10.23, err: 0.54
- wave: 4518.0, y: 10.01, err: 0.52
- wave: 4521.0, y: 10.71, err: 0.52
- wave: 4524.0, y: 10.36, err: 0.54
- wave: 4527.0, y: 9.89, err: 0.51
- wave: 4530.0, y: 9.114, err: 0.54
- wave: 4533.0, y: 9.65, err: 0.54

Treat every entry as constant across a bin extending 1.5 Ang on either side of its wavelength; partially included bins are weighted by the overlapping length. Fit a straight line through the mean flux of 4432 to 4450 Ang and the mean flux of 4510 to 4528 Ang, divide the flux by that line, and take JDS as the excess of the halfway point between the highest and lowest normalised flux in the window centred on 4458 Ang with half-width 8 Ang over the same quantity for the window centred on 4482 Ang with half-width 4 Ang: -0.10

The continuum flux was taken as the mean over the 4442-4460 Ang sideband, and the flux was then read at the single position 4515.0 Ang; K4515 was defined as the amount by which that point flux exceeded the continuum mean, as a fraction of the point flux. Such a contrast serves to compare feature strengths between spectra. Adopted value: 0.095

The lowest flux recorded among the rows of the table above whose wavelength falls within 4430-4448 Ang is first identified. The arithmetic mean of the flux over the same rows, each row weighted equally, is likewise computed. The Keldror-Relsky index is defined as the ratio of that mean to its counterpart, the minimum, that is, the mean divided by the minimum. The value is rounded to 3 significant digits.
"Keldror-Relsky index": 1.04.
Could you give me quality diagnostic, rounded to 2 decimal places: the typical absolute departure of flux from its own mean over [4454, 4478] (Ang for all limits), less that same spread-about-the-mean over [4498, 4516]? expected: 0.20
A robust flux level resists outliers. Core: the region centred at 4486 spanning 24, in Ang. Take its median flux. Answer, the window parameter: 10.7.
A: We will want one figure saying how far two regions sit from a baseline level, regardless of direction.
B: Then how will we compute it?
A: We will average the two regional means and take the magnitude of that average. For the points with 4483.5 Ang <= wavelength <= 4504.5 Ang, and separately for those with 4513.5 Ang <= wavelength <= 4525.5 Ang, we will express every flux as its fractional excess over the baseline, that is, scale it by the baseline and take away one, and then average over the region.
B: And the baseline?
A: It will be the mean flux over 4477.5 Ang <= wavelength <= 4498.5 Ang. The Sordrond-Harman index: 0.011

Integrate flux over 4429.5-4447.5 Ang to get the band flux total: 166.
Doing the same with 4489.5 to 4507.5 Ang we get 197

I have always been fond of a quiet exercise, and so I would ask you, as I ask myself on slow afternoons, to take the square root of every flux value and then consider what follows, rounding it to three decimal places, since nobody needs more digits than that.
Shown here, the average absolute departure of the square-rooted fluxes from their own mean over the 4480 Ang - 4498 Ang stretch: 0.016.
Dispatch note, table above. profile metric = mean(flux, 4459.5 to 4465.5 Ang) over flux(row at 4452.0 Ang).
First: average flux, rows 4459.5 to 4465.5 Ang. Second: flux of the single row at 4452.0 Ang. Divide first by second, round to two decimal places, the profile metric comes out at 0.93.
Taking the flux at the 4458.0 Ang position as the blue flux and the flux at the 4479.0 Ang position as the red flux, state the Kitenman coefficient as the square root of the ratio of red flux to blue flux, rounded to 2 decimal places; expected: 1.10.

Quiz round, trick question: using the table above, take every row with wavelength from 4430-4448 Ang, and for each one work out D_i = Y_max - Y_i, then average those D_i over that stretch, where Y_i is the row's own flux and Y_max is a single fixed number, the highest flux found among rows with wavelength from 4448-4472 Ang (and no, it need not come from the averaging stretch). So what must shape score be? 1.1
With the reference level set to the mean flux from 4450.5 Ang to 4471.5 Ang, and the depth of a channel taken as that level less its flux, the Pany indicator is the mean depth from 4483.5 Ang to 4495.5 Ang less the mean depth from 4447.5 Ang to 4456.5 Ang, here -1.3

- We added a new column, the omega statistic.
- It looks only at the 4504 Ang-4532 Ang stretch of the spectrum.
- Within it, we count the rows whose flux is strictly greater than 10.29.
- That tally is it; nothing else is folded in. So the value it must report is 4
